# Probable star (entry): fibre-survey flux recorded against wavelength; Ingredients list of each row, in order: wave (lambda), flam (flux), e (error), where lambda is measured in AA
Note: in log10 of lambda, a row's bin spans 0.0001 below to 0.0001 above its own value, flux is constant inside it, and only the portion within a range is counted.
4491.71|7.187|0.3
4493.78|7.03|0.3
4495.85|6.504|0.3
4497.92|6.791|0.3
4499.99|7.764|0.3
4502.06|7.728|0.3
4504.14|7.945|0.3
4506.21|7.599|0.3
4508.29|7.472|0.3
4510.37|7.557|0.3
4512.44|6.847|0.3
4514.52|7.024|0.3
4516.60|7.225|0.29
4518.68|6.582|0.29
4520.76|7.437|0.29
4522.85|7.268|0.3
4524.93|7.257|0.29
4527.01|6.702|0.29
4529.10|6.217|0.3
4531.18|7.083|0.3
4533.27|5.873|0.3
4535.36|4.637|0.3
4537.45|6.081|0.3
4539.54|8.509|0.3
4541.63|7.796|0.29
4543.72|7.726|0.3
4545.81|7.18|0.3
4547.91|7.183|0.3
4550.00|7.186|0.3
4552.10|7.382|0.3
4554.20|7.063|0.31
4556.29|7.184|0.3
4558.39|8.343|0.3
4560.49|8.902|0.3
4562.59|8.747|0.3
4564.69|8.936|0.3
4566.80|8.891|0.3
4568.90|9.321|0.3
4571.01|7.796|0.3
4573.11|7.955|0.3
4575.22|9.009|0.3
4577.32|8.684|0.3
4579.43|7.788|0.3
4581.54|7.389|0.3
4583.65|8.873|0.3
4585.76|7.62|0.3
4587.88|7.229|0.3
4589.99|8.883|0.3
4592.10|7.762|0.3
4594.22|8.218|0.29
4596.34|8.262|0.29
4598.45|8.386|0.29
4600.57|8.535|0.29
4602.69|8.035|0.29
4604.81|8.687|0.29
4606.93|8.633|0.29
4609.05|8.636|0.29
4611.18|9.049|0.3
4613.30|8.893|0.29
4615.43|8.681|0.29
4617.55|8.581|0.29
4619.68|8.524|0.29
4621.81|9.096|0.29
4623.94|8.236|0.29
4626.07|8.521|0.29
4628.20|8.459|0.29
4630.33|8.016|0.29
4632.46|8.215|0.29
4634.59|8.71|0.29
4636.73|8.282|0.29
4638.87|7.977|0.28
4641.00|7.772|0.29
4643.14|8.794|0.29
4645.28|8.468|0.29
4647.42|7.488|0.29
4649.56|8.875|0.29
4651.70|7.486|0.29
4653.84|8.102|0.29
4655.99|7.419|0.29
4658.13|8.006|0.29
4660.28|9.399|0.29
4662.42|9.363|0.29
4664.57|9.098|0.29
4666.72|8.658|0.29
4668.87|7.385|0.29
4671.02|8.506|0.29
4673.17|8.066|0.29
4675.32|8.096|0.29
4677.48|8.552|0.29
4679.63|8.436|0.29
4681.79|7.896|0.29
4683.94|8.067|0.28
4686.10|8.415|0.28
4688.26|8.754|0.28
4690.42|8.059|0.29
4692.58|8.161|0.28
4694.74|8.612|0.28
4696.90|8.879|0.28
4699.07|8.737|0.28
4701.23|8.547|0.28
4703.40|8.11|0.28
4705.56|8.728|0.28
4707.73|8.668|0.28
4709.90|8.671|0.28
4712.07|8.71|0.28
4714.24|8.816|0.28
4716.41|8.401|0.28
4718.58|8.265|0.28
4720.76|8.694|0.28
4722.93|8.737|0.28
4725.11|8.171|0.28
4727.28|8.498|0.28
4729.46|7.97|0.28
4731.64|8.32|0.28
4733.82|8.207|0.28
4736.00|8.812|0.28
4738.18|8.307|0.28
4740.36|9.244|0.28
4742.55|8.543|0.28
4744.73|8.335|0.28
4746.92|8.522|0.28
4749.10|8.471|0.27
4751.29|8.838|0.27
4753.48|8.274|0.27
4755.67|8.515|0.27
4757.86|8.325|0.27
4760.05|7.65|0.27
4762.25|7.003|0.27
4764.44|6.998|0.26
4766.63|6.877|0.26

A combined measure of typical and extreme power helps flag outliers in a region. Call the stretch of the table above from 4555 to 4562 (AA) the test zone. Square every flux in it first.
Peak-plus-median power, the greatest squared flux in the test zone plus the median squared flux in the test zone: 149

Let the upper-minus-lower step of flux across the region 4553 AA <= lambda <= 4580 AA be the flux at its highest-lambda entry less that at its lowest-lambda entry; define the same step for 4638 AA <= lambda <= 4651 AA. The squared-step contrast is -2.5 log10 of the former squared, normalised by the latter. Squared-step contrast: 1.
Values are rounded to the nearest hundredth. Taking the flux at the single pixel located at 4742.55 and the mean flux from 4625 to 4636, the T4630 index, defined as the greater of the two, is 8.54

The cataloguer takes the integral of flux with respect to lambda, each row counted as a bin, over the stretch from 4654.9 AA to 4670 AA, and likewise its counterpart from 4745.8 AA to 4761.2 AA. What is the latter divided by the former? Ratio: 1.01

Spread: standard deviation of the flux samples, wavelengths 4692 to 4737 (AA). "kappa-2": 0.27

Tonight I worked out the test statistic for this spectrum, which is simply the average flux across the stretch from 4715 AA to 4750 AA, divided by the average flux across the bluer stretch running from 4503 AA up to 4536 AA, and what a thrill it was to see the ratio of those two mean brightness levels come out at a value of 1.22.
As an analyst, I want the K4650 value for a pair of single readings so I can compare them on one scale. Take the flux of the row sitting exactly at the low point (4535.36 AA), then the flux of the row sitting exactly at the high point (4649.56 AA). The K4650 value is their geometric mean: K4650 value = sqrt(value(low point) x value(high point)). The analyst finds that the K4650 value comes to 6.4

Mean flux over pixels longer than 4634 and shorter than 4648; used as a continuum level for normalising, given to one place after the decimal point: 8.2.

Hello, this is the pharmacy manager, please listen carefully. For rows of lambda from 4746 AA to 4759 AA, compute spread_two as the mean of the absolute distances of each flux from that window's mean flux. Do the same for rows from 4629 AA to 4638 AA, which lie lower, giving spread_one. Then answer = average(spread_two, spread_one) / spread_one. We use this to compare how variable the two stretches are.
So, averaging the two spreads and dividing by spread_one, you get 0.83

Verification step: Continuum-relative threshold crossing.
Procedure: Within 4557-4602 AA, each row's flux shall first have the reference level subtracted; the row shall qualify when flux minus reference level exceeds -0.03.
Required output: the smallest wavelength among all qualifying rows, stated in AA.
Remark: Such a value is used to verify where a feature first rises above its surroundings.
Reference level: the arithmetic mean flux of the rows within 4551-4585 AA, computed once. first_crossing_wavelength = 4558.39 AA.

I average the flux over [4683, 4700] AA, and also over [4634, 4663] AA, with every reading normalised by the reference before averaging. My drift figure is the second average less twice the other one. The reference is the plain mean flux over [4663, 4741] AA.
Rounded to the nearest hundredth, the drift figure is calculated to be -1.02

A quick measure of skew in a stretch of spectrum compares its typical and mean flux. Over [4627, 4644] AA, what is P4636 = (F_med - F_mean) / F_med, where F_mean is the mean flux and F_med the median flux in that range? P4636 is 0.00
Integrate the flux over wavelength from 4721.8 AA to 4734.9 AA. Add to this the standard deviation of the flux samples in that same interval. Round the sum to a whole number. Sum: 109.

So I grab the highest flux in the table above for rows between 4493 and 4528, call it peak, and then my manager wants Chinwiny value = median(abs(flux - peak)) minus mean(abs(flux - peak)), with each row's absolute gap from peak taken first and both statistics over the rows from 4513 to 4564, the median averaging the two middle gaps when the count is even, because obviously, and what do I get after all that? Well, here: -0.22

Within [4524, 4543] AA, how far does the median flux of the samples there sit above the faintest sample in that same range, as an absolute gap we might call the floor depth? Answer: 2.1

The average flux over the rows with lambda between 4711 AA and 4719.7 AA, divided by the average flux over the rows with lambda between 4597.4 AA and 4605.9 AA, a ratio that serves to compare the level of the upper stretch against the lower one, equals 1.02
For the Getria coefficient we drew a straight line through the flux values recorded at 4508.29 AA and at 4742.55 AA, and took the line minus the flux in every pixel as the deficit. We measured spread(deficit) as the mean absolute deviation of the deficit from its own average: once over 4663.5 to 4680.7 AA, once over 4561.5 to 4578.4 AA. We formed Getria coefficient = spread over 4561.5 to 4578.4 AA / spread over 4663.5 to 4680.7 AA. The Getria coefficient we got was 1.08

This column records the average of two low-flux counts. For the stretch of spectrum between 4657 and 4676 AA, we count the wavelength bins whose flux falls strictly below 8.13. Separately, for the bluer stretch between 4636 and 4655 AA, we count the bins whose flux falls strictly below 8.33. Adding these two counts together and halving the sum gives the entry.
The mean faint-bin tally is 5.0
